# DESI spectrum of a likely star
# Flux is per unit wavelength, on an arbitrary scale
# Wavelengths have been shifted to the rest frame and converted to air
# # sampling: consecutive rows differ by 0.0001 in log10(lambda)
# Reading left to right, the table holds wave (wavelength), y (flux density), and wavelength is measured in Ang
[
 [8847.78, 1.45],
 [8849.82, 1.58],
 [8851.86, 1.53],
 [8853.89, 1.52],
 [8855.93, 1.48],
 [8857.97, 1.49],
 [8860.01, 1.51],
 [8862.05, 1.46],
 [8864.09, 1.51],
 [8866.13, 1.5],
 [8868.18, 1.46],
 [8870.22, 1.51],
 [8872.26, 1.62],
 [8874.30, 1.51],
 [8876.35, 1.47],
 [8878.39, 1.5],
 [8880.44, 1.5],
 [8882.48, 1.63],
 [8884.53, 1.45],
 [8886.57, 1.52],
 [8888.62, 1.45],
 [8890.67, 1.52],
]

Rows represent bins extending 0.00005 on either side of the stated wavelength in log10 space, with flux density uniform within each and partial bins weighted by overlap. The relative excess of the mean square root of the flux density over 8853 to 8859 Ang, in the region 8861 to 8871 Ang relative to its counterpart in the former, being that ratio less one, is -0.003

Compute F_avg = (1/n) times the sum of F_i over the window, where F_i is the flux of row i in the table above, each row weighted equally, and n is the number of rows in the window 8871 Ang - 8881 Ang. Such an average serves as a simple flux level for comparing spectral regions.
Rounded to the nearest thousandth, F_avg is 1.520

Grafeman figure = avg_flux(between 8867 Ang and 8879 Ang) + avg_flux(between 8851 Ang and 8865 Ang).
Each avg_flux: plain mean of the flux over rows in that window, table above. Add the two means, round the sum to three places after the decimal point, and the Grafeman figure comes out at 3.012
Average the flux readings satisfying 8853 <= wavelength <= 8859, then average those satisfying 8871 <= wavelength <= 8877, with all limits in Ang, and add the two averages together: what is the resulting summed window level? 3.03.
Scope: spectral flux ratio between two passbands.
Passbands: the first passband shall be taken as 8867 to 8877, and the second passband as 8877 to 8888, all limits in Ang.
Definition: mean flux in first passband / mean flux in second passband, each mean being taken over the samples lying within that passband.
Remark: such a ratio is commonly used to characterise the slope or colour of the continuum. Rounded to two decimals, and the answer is 1.00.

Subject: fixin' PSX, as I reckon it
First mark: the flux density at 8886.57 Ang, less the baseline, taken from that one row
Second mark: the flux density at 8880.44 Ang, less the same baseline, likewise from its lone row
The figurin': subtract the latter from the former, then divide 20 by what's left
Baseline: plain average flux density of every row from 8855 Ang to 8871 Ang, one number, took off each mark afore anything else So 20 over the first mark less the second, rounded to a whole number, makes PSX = 1000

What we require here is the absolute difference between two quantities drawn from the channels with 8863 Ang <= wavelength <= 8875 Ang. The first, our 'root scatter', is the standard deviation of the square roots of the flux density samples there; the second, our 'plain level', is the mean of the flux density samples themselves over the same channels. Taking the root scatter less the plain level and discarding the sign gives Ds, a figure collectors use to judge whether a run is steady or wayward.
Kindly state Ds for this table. 1.50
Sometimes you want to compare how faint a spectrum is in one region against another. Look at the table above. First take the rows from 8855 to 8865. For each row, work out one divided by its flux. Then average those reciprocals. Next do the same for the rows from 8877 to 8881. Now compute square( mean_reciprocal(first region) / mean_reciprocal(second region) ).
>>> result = 1.01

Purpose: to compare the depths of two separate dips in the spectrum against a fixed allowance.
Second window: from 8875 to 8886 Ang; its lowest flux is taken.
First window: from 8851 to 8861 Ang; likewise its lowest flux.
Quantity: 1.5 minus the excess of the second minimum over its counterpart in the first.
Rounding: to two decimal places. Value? 1.53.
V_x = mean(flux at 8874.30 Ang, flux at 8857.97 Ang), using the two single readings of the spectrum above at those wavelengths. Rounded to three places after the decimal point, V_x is 1.500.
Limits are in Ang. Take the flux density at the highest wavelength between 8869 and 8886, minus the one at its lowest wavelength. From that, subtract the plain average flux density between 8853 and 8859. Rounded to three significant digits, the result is -1.56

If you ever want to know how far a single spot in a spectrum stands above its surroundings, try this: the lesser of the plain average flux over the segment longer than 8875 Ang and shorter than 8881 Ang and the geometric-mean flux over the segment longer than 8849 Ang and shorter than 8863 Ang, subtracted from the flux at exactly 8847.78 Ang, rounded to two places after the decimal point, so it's -0.04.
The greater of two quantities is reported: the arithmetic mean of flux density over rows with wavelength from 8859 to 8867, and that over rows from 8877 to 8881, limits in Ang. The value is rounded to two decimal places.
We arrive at 1.50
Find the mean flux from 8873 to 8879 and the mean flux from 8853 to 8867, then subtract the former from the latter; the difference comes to 0.00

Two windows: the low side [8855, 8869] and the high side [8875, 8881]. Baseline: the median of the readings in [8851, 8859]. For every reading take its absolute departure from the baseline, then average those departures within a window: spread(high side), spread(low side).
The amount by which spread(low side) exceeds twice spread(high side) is -0.01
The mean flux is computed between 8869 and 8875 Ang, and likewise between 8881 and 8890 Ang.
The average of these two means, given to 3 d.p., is 1.530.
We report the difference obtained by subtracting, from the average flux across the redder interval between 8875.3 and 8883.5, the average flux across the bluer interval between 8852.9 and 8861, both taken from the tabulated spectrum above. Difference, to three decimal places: 0.025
